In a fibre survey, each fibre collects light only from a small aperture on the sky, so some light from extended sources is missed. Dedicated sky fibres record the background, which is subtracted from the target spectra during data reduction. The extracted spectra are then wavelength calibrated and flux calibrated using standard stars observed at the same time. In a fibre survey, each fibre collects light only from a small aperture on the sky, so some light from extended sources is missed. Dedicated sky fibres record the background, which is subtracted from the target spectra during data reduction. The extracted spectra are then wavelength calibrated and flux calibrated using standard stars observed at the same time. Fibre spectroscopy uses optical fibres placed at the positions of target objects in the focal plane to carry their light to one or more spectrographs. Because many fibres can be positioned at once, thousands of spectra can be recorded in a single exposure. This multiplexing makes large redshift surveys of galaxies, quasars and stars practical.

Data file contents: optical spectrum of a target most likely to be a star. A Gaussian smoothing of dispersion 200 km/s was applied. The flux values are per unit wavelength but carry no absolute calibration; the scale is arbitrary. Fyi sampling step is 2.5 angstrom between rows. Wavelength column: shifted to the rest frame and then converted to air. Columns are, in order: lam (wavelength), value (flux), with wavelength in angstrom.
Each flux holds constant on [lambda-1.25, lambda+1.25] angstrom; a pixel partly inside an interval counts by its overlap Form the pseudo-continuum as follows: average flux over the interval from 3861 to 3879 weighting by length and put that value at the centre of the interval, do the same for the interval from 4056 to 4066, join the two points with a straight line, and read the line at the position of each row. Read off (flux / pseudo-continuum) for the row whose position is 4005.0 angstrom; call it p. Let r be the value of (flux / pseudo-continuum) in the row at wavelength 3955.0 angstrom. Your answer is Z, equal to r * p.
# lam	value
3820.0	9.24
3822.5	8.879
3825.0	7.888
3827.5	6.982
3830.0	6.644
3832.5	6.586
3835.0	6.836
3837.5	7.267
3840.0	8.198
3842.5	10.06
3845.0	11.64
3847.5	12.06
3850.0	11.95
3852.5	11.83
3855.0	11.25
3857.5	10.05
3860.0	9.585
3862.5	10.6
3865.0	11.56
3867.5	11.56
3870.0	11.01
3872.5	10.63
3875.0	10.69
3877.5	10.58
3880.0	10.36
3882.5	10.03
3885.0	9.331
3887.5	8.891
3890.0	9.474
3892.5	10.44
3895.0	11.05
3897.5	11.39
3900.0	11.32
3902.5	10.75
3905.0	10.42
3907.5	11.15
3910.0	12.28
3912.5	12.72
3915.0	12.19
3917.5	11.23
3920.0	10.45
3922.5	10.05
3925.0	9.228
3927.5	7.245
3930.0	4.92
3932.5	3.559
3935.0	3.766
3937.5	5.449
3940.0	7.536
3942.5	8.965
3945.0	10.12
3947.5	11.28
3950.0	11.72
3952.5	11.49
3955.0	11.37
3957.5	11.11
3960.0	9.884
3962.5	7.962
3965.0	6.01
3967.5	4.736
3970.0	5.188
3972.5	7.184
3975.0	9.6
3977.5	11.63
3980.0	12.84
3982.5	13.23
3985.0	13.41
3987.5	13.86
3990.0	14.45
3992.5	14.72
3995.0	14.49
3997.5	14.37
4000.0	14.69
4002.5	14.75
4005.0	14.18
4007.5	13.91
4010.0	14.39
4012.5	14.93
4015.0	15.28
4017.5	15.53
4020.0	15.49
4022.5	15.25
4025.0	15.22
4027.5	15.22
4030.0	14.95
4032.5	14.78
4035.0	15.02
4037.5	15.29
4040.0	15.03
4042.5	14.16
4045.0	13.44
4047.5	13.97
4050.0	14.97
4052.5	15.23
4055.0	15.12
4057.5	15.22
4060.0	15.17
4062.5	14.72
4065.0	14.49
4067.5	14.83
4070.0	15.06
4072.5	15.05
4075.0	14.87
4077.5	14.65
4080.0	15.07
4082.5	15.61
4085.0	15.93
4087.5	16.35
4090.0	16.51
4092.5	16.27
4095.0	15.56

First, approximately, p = 1.03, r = 0.90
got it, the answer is 0.92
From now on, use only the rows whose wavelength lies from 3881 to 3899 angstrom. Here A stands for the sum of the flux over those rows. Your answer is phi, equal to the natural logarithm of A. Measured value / 4.3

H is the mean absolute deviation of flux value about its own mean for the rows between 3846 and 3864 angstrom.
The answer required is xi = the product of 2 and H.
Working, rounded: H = 0.8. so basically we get 1.7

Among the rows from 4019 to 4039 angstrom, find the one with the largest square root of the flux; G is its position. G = 4020.0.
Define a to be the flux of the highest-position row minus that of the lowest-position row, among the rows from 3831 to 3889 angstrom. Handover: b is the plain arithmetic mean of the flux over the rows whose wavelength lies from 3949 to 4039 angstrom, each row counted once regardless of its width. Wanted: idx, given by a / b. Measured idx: 0.18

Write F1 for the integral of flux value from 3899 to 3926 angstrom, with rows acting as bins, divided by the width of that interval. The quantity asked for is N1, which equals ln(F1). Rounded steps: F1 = 11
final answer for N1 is 2.41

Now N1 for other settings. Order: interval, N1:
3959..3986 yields 2.22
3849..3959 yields 2.31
